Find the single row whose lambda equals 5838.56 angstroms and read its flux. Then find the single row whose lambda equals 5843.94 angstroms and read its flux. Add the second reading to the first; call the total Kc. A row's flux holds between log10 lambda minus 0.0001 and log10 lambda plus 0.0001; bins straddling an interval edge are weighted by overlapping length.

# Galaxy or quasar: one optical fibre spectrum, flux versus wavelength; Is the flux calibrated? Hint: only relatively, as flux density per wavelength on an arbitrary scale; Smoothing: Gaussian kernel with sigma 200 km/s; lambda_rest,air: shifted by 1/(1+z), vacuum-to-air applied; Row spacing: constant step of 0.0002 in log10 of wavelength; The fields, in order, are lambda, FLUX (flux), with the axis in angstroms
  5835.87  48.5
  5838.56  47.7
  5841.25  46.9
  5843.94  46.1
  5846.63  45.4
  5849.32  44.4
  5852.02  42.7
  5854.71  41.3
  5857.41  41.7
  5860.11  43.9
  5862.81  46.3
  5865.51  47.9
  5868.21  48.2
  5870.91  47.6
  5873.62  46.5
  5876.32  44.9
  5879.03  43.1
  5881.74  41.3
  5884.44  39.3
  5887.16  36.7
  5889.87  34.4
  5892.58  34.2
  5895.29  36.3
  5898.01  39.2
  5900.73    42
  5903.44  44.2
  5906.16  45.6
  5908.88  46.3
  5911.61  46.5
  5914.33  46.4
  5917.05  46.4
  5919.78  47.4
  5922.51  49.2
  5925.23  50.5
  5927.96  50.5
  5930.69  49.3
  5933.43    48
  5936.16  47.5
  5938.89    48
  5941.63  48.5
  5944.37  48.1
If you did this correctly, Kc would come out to 94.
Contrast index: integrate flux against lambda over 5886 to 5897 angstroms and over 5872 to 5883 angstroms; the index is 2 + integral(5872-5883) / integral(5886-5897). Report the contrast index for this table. 3.24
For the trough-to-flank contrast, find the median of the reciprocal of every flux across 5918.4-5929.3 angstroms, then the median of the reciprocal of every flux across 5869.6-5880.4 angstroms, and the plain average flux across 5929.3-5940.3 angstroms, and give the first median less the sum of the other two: -48.2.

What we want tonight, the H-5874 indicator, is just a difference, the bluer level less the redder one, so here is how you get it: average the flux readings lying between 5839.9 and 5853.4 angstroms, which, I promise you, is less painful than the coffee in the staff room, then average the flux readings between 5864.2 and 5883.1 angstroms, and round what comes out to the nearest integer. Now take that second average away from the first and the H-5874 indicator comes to -1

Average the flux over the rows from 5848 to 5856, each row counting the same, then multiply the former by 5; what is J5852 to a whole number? 214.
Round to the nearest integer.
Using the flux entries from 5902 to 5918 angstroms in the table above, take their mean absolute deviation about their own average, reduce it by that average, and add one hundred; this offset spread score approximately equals 55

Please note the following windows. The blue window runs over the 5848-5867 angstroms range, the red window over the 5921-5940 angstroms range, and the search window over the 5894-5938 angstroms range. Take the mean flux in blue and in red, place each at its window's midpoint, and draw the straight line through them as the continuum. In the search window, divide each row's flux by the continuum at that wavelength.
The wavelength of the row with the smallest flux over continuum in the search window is 5895.29 angstroms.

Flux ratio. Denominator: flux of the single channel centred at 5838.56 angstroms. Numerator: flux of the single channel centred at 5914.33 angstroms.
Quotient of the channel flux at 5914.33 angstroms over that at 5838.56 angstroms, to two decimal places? 0.97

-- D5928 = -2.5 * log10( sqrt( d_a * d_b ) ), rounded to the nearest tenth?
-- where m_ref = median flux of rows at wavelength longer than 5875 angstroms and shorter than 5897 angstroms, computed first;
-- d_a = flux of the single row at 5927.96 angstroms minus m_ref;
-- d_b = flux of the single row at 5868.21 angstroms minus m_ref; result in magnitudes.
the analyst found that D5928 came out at -2.6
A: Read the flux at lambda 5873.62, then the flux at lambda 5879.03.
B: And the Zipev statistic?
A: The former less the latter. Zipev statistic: 3.4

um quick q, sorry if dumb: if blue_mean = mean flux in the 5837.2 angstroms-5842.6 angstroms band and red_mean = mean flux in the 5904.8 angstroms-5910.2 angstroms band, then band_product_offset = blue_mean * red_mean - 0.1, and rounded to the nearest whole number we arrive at 2173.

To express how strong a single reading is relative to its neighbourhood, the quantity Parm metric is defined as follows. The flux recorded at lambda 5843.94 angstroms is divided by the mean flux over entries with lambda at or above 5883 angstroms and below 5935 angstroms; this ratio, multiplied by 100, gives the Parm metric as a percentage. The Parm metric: 105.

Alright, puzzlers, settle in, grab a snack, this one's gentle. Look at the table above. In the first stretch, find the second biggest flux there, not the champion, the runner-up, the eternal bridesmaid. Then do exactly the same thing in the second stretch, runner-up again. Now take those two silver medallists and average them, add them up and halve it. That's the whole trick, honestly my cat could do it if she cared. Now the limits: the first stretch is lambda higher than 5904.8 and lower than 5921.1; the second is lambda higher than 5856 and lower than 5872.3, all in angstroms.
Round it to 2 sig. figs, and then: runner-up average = 47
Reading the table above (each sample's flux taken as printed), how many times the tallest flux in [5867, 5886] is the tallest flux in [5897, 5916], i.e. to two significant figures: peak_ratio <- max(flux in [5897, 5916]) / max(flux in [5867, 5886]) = 0.96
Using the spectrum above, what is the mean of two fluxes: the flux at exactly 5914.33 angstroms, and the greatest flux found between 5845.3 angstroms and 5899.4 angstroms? 47.3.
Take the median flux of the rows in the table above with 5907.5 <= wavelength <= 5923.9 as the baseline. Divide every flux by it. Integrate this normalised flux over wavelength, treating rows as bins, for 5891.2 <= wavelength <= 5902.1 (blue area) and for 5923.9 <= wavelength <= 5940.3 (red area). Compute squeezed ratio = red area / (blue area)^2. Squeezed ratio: 0.22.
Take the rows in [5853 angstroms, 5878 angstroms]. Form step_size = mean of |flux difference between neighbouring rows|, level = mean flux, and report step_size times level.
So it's 58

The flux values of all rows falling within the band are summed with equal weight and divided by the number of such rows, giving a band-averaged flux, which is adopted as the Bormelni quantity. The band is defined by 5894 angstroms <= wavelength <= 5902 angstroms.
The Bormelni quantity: 39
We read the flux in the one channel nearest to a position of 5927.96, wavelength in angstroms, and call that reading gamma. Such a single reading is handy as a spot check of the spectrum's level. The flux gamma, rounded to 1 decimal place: 50.5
